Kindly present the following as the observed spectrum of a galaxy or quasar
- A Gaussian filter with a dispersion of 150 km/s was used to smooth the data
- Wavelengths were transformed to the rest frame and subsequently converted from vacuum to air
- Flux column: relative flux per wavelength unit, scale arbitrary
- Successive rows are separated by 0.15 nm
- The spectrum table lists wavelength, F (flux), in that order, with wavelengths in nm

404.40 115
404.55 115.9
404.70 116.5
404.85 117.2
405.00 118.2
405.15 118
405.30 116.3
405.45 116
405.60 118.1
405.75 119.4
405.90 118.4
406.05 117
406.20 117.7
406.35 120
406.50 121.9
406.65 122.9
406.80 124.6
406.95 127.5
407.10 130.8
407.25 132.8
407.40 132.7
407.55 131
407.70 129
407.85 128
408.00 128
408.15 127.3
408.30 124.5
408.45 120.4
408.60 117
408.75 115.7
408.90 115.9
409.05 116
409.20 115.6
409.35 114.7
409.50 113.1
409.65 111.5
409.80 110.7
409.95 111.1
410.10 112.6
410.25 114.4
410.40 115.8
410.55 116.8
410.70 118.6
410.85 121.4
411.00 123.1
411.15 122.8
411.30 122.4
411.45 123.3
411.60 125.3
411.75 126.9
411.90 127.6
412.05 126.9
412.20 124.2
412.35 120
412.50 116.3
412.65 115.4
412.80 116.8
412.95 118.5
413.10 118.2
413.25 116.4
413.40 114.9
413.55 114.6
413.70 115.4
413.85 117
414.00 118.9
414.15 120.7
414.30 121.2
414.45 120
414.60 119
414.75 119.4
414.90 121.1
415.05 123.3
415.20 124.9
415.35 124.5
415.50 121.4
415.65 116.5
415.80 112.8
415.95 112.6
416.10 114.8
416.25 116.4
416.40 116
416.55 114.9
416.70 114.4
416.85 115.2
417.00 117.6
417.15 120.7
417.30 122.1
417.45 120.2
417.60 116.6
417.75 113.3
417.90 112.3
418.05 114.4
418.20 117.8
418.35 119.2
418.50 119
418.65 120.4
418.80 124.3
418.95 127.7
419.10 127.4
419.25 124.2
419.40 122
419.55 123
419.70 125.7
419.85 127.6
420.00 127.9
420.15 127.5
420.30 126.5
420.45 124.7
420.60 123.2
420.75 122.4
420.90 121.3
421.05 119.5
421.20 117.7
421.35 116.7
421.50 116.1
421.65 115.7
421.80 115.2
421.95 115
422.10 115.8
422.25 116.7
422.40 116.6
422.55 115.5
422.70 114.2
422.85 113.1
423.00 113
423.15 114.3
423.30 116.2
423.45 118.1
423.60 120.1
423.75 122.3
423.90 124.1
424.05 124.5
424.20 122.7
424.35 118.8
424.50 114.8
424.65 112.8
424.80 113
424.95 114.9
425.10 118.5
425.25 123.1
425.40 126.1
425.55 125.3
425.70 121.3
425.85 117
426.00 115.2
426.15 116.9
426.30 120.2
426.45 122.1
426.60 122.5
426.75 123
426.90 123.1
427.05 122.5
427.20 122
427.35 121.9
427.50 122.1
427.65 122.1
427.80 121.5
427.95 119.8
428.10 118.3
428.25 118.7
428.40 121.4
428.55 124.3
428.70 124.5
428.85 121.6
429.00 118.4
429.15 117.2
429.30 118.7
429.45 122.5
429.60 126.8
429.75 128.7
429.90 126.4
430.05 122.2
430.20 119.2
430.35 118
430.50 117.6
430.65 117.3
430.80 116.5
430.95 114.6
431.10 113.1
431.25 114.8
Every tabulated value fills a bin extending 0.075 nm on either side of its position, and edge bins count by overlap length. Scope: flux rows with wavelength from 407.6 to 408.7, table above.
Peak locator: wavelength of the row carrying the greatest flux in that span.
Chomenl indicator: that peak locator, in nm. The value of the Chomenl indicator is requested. 407.70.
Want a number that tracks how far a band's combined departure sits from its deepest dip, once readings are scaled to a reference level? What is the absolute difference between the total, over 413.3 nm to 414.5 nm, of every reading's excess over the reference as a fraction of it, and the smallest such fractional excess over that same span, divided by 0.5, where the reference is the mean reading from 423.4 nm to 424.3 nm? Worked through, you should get 0.42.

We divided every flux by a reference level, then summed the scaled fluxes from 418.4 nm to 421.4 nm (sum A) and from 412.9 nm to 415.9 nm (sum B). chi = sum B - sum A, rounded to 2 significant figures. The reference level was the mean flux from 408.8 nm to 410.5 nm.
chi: -0.79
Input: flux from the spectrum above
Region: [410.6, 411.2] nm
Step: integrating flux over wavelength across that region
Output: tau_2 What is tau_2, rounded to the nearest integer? 73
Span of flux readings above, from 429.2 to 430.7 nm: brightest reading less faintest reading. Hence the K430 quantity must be 11.4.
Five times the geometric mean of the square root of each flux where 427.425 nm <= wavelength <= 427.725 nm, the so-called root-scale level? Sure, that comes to 55.2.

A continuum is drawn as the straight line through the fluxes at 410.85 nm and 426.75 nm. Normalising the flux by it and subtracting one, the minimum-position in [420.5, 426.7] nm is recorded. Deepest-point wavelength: 424.65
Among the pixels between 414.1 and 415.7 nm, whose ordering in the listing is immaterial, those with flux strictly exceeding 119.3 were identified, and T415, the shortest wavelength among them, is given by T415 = 414.15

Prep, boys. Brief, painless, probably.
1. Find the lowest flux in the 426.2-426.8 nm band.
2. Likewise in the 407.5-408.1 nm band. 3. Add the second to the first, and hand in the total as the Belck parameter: 248.2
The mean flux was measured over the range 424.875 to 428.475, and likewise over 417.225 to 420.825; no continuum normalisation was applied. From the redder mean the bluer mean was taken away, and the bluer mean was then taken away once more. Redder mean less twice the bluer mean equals -123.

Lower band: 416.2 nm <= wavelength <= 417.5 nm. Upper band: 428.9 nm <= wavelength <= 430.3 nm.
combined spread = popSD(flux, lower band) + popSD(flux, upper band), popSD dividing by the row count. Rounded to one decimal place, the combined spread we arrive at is 6.6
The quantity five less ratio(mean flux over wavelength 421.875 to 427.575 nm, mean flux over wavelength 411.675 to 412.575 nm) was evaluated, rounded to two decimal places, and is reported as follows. 4.04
